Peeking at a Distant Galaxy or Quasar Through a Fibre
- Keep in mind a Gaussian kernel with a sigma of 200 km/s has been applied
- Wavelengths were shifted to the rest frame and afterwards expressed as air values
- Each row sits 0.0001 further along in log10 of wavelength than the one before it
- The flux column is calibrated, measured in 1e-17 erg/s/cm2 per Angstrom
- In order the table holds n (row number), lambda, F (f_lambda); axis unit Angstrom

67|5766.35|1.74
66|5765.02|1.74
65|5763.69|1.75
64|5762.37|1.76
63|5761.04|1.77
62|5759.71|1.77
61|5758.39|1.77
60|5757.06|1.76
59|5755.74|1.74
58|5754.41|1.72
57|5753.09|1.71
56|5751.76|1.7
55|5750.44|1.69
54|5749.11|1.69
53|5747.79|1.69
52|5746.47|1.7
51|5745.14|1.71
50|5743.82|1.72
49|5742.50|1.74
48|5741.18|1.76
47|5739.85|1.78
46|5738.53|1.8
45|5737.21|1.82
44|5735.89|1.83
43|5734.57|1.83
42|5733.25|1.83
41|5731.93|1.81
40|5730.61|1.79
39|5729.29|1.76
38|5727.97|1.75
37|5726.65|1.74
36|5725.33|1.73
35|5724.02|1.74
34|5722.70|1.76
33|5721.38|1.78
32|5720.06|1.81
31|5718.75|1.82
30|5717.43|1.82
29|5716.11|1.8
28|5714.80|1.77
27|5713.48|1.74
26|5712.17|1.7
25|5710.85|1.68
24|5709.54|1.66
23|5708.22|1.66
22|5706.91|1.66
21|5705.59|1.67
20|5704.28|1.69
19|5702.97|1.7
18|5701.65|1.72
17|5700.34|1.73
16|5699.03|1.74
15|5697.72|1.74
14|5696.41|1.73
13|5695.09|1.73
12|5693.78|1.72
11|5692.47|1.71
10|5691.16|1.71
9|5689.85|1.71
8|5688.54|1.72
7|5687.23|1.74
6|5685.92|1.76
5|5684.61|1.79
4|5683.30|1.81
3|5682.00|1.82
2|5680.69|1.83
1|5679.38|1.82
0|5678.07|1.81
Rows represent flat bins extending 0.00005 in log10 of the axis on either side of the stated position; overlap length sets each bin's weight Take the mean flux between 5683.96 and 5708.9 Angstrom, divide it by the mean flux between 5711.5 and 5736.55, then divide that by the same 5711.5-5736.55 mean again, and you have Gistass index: 0.542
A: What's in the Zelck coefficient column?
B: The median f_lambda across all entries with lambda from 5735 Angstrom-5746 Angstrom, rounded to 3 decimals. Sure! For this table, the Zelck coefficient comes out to 1.770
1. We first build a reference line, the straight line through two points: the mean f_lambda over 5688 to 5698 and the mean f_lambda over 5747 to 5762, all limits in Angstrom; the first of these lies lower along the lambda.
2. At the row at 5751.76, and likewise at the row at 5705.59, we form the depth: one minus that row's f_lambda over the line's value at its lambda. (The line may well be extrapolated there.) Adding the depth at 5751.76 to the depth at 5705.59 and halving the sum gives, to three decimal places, 0.023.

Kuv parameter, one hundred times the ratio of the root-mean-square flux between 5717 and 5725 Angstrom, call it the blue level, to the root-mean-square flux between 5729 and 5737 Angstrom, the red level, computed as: 99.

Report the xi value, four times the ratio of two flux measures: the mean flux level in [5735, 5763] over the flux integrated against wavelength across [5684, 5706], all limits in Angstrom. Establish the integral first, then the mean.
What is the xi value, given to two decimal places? 0.18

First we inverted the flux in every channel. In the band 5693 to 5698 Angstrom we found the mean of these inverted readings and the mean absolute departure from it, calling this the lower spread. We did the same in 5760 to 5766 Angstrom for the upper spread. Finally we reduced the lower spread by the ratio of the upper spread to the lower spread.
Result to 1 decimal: -1.9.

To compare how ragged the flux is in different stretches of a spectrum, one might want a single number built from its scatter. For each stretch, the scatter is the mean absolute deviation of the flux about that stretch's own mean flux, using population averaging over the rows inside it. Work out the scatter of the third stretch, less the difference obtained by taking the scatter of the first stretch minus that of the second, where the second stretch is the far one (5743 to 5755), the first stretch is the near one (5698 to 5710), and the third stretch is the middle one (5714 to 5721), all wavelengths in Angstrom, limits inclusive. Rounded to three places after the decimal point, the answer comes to -0.001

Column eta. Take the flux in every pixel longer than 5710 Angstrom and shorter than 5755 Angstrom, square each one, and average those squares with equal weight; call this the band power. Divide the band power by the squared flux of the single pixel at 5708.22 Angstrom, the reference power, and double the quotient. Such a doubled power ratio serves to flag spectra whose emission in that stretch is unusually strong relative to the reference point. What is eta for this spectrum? 2.24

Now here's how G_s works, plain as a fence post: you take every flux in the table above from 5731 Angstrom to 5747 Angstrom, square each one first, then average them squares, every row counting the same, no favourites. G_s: 3.16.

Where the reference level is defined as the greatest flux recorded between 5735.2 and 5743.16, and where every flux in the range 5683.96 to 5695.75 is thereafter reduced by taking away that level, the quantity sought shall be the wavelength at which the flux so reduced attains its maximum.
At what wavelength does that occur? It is 5684.61 Angstrom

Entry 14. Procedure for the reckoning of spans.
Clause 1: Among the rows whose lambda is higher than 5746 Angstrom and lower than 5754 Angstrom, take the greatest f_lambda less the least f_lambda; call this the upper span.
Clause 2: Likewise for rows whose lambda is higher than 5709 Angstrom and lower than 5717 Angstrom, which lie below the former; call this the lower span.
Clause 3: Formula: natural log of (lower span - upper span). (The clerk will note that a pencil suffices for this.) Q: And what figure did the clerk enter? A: -2.1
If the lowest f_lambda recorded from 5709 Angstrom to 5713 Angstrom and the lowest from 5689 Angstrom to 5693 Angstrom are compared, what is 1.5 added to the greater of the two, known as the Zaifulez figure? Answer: 3.21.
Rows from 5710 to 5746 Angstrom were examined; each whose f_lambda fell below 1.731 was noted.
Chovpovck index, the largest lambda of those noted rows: 5745.14 Angstrom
